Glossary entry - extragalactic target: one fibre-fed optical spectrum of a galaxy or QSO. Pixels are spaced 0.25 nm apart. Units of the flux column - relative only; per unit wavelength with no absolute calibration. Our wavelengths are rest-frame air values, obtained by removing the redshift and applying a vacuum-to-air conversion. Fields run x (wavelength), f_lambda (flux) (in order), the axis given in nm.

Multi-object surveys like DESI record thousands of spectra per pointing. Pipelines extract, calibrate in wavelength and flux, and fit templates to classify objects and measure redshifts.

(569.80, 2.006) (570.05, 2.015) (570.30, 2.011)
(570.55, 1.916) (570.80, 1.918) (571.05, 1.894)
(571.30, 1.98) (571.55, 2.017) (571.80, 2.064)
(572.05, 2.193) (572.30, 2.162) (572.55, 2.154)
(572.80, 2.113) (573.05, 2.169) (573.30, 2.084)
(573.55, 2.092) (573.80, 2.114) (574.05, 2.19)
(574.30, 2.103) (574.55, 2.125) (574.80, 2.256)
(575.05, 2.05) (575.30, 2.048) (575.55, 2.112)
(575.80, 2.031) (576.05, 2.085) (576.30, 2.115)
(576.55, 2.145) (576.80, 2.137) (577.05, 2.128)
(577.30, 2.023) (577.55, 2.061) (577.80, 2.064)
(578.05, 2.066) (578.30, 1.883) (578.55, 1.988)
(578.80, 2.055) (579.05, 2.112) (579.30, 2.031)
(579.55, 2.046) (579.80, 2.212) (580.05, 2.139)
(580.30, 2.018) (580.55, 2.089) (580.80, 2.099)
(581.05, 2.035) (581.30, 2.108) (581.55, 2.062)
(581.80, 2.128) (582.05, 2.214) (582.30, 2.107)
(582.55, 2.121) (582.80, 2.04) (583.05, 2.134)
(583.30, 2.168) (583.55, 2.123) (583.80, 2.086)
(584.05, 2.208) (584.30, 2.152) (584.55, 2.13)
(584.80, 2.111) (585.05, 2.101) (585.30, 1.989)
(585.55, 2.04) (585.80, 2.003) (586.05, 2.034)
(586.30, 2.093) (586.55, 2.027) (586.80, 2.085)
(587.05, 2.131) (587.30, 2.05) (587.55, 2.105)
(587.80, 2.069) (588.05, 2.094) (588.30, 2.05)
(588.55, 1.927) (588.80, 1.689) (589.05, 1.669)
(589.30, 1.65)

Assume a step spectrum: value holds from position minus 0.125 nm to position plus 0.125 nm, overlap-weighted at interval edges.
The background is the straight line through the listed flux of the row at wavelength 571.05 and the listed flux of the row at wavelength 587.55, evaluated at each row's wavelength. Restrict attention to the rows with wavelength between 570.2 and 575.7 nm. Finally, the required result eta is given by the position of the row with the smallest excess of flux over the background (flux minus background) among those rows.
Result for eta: 571.05 nm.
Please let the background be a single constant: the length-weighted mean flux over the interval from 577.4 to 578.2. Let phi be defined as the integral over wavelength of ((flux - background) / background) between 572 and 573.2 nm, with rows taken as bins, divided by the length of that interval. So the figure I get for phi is 0.048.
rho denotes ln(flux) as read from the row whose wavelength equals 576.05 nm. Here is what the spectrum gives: 0.735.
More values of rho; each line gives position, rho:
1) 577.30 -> 0.705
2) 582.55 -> 0.752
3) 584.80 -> 0.747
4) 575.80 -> 0.709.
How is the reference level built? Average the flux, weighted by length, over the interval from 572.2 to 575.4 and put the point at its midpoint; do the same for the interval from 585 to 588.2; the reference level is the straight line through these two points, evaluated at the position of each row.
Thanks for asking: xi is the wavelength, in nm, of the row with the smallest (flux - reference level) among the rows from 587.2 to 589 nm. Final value 588.80 nm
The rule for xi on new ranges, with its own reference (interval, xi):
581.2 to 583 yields 582.80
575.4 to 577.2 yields 575.80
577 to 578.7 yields 578.30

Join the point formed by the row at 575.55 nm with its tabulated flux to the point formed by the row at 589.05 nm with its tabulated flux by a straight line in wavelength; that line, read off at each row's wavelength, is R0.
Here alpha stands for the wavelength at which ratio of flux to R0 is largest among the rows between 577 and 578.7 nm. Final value 577.05 nm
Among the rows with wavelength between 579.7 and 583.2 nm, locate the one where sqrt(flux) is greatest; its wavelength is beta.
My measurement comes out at 582.05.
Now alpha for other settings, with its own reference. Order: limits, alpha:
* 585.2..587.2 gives 587.05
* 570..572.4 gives 572.05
